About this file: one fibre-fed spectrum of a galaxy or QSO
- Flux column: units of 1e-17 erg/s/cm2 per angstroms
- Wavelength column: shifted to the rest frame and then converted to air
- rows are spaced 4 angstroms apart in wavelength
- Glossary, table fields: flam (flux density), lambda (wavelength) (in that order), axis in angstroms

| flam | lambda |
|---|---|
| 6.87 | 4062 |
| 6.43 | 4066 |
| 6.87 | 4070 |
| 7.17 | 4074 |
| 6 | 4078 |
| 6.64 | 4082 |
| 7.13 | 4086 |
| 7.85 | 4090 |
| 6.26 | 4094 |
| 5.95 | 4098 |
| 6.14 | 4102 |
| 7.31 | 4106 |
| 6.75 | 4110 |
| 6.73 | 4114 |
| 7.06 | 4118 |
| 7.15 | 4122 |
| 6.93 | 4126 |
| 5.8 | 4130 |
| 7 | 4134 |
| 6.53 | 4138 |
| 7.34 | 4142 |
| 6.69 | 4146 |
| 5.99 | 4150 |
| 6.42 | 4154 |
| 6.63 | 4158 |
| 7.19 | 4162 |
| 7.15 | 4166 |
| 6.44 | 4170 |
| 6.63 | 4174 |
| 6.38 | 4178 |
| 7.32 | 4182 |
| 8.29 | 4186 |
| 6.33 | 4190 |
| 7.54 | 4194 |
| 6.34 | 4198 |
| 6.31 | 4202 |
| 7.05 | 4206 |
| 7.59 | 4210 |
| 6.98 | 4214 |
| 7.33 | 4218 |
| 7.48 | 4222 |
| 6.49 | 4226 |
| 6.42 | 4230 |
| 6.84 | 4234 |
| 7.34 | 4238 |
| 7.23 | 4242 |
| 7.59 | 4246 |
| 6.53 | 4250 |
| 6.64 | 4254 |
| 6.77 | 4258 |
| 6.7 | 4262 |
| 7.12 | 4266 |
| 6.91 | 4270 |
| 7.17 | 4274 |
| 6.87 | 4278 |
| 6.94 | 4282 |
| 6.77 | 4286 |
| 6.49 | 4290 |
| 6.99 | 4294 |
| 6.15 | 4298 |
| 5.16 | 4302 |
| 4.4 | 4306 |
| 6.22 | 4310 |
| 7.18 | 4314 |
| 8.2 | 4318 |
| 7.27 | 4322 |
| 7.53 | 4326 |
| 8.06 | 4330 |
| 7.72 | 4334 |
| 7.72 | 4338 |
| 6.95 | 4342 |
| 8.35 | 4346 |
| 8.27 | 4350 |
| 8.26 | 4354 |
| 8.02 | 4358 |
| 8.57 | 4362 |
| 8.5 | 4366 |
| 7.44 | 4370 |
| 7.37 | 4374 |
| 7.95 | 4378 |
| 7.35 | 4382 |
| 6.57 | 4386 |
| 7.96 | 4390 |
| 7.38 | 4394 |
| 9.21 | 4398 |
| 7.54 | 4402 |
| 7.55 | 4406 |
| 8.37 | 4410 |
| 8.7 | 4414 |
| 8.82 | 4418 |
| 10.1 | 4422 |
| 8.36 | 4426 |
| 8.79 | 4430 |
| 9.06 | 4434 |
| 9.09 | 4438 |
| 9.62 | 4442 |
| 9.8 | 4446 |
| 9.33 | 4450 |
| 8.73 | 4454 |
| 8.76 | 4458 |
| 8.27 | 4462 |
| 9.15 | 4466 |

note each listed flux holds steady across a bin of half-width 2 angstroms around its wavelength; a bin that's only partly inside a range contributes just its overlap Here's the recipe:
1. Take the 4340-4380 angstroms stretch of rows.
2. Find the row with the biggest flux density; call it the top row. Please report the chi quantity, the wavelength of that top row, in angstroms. 4362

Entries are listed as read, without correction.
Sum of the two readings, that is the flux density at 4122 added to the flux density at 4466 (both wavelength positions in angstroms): 16.3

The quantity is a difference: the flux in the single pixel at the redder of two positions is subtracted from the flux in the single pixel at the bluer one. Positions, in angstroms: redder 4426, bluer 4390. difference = -0.40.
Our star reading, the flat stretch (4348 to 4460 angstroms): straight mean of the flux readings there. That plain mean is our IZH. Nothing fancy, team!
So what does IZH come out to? 8.41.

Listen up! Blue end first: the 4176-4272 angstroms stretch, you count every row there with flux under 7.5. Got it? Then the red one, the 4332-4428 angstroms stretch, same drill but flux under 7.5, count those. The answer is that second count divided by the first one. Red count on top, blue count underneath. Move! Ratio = 0.30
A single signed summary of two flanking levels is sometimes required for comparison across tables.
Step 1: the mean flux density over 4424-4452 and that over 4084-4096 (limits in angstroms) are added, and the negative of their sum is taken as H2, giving -16.2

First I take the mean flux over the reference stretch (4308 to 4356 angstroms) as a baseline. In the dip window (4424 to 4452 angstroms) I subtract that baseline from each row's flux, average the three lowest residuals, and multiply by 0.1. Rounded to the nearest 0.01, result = 0.11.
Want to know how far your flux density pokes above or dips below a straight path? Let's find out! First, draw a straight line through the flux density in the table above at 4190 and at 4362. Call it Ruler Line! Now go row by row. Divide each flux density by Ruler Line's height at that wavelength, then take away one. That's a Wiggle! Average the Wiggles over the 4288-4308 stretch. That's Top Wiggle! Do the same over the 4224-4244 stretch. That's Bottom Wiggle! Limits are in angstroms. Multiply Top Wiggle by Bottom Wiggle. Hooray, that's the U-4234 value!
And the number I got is 0.0015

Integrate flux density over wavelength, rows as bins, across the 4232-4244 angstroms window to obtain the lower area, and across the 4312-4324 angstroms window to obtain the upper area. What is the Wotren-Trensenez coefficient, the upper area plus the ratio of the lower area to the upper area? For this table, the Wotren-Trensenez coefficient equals 92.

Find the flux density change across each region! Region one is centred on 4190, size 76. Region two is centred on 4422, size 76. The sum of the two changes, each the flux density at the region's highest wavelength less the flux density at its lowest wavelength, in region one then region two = 2.3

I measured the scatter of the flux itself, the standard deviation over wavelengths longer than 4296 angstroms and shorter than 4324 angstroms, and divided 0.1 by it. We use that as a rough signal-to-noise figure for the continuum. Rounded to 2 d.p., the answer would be 0.08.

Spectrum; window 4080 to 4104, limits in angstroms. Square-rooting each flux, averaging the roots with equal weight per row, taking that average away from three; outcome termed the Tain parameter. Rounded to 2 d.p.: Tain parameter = 0.42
